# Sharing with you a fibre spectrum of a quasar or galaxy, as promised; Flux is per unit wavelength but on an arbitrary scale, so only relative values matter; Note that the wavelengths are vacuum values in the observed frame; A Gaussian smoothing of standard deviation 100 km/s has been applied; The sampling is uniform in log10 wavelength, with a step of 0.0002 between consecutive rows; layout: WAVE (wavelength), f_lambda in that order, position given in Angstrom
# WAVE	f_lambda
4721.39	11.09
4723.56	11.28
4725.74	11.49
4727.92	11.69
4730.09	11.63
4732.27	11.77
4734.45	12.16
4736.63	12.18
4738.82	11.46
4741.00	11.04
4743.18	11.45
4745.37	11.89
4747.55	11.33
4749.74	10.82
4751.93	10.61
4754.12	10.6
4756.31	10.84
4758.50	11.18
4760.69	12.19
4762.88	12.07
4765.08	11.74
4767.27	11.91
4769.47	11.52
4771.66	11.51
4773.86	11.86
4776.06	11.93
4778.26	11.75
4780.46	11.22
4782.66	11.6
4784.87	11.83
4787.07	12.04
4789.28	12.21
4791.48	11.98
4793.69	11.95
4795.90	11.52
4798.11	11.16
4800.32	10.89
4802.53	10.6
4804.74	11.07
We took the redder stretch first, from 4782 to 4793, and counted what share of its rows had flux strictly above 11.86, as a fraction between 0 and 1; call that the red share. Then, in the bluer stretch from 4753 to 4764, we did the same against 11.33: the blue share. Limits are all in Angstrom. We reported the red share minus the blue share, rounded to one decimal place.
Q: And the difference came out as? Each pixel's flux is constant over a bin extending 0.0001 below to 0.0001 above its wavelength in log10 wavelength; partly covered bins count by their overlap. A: 0.2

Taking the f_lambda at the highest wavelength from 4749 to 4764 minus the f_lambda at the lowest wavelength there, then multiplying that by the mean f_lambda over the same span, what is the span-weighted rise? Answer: 14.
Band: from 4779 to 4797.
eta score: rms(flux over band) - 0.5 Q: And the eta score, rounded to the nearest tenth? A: 11.3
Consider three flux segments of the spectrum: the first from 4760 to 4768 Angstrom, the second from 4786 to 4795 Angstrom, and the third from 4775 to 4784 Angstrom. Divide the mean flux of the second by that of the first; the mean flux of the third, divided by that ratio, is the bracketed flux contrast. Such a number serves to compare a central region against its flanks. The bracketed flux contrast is 11.6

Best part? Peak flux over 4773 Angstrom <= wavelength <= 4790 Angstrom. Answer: 12.21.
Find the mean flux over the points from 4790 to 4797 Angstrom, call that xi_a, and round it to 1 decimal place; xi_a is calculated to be 11.8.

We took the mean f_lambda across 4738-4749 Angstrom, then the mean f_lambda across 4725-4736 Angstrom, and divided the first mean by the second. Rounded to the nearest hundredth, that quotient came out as 0.97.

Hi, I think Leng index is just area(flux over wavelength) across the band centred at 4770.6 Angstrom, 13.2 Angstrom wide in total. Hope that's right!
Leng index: 155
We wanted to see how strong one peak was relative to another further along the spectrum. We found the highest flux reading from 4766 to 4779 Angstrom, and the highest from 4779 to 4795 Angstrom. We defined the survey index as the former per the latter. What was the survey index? 0.98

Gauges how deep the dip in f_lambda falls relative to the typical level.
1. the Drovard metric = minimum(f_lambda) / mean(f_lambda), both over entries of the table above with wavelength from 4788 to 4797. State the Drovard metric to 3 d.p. 0.967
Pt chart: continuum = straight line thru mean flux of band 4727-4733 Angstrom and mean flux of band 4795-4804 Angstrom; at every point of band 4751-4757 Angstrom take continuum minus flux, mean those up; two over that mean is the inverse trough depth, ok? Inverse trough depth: 3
